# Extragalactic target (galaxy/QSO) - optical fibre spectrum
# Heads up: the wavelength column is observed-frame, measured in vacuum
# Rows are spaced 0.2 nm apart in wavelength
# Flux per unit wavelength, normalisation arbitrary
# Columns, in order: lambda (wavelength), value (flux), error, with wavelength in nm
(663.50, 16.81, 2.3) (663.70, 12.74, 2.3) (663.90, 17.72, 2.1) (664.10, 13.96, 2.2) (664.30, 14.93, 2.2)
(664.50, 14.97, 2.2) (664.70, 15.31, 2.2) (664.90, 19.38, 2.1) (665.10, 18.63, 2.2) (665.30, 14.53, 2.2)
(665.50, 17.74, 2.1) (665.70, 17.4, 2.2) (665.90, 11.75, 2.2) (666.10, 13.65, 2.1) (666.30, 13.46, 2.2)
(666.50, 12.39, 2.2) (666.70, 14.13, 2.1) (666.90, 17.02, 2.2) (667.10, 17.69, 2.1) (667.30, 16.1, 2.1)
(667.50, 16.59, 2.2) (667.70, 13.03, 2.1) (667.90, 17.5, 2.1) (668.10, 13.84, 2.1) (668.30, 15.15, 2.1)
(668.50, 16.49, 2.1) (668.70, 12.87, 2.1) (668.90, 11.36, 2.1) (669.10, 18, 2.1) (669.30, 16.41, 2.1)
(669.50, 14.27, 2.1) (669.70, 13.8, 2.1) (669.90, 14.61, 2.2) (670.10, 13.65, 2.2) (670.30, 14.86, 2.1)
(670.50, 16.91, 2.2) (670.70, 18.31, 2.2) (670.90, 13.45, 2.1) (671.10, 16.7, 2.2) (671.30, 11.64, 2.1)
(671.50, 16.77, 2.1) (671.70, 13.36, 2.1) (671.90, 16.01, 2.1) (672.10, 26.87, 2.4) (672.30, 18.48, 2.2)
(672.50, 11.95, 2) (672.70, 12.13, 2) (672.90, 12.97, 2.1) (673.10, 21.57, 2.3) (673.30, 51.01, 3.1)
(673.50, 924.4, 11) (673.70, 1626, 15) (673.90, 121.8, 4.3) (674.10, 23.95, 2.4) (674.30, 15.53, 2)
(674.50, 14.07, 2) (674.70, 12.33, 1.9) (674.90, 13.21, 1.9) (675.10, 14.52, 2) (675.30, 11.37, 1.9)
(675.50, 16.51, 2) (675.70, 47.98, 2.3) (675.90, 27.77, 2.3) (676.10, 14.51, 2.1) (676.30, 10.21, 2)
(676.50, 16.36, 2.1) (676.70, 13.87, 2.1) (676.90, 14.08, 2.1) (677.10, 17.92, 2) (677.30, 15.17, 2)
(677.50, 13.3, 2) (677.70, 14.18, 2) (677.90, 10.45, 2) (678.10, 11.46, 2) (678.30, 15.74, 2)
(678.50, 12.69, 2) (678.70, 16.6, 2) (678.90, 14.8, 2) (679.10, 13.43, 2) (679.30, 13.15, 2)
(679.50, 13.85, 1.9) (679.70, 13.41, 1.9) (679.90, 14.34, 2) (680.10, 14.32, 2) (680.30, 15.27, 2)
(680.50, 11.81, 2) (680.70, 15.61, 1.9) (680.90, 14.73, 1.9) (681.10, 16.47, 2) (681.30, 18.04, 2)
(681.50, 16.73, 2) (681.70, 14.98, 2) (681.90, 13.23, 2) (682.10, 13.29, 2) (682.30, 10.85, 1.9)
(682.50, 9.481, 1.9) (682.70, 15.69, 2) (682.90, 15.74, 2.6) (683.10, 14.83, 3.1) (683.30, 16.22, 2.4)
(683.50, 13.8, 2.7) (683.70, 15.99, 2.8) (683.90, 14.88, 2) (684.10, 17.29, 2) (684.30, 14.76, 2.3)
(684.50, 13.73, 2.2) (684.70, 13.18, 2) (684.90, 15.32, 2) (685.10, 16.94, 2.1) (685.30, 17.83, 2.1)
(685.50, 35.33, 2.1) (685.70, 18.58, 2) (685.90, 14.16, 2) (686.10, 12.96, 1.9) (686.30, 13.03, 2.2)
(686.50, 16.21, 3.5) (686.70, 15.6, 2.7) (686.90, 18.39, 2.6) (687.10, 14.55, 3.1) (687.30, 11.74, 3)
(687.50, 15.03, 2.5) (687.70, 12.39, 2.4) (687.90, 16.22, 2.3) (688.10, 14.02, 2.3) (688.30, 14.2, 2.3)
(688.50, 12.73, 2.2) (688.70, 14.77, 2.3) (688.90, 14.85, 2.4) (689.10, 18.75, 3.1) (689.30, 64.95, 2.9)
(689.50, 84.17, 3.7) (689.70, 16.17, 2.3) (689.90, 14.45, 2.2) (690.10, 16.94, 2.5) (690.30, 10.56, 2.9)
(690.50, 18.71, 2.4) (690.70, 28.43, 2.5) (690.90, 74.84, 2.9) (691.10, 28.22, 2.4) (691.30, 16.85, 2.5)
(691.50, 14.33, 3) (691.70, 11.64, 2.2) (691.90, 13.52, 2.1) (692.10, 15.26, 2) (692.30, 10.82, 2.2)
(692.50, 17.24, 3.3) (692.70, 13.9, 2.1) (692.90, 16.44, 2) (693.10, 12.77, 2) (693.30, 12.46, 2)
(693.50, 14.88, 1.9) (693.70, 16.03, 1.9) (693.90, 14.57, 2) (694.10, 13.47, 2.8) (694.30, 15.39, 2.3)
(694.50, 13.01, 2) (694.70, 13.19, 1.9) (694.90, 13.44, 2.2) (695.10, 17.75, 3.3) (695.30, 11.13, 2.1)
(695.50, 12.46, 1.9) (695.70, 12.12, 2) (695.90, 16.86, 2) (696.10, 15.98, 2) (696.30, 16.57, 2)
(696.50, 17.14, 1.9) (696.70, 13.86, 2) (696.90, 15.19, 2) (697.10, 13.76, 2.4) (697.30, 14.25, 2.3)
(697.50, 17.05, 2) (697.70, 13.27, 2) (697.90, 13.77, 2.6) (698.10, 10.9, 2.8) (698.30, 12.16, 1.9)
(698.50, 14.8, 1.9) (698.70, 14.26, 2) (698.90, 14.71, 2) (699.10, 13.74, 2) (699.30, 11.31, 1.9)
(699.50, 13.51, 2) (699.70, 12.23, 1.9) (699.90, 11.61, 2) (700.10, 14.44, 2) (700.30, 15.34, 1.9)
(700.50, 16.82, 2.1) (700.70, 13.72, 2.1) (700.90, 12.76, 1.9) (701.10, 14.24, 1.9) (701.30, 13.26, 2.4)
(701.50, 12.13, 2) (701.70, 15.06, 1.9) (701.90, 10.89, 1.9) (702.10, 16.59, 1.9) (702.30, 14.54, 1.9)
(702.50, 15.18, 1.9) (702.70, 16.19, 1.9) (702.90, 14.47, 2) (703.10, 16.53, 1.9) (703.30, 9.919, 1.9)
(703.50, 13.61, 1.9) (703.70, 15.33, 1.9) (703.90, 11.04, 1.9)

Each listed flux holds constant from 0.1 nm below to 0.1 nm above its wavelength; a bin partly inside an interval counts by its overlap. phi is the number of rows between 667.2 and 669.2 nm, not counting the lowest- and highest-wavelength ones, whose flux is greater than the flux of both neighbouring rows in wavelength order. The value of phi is 3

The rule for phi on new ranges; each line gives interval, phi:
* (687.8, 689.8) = 2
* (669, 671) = 2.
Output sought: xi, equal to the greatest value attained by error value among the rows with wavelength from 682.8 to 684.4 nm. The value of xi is 3.1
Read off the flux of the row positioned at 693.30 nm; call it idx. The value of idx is 12.46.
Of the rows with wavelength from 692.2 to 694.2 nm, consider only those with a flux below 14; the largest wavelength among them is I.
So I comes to 694.10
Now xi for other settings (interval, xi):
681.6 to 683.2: 3.1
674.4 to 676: 2.3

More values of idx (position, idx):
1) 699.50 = 13.51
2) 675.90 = 27.77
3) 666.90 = 17.02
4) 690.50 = 18.71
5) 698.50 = 14.8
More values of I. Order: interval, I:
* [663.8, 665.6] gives 664.10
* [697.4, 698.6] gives 698.30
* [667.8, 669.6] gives 668.90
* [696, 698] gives 697.90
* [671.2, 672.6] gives 672.50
